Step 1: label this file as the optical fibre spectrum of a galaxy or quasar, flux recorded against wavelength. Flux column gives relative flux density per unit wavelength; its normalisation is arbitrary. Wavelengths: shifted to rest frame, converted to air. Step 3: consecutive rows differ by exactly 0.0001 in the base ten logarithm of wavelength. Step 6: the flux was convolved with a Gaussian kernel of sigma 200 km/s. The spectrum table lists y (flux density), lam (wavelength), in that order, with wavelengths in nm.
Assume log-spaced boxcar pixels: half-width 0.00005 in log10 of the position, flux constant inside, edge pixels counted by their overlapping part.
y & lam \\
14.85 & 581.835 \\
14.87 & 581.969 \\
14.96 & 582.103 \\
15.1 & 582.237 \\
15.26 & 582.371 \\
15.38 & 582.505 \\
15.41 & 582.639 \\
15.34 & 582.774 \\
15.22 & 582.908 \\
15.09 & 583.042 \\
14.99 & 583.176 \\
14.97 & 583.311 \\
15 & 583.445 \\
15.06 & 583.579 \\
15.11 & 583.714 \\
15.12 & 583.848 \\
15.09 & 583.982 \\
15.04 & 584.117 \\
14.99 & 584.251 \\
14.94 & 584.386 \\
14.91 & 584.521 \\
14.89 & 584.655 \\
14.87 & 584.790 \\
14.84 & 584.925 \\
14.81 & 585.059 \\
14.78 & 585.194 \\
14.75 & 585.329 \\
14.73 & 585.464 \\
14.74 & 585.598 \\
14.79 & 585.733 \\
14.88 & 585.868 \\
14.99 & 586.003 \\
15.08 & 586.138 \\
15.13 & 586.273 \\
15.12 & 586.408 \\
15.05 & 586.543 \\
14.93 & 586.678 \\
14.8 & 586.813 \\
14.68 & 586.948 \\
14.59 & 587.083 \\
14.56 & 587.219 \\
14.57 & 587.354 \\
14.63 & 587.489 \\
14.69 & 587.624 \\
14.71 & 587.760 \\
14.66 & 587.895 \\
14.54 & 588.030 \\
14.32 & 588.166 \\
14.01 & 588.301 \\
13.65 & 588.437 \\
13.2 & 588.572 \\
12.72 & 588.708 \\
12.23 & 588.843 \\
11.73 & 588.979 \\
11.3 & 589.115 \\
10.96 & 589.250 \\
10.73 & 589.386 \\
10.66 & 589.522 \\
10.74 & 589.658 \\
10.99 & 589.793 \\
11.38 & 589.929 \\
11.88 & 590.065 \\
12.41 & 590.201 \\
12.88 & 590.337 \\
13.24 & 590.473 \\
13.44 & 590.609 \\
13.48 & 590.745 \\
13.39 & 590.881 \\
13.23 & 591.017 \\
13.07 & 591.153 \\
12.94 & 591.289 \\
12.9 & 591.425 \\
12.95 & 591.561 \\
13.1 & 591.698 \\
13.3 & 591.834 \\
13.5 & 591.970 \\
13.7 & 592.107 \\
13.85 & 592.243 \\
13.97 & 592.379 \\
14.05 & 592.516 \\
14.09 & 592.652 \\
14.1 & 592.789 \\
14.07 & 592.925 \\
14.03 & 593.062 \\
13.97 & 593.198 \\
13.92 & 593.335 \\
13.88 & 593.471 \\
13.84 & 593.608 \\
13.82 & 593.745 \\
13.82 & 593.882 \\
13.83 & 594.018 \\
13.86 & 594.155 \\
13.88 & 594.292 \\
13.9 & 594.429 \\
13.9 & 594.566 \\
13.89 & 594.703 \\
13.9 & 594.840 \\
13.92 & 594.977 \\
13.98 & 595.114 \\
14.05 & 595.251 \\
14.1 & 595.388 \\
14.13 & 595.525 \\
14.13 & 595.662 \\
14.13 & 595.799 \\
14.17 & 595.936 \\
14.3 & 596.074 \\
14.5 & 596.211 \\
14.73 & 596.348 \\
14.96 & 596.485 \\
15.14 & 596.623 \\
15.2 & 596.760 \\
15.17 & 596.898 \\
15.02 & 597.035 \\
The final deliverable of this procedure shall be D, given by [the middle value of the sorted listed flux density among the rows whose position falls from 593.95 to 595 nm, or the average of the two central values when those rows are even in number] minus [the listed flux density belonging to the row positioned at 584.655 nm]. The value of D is -1.0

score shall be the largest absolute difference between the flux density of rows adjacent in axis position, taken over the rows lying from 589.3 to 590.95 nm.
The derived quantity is 0.53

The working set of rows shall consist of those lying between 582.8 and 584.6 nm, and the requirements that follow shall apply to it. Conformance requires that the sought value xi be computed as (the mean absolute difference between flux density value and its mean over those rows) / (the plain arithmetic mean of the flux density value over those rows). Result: 0.005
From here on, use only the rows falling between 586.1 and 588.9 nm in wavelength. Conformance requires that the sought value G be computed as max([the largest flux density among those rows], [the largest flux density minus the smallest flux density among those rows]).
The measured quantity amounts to 15.1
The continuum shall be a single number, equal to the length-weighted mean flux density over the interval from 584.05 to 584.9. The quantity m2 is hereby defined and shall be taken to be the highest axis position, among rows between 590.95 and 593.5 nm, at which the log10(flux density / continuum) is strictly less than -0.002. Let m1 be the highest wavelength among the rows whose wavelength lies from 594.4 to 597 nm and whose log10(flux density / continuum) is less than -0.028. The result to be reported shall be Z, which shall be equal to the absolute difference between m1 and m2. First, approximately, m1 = 595.114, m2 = 593.471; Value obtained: 1.64 nm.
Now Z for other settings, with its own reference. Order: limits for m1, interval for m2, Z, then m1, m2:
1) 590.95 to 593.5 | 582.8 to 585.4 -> 8.14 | 593.471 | 585.329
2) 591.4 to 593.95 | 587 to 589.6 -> 4.36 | 593.882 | 589.522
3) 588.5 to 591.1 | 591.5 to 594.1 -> 3.00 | 591.017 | 594.018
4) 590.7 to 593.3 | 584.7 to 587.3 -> 5.98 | 593.198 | 587.219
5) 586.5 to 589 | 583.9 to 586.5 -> 3.25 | 588.979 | 585.733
